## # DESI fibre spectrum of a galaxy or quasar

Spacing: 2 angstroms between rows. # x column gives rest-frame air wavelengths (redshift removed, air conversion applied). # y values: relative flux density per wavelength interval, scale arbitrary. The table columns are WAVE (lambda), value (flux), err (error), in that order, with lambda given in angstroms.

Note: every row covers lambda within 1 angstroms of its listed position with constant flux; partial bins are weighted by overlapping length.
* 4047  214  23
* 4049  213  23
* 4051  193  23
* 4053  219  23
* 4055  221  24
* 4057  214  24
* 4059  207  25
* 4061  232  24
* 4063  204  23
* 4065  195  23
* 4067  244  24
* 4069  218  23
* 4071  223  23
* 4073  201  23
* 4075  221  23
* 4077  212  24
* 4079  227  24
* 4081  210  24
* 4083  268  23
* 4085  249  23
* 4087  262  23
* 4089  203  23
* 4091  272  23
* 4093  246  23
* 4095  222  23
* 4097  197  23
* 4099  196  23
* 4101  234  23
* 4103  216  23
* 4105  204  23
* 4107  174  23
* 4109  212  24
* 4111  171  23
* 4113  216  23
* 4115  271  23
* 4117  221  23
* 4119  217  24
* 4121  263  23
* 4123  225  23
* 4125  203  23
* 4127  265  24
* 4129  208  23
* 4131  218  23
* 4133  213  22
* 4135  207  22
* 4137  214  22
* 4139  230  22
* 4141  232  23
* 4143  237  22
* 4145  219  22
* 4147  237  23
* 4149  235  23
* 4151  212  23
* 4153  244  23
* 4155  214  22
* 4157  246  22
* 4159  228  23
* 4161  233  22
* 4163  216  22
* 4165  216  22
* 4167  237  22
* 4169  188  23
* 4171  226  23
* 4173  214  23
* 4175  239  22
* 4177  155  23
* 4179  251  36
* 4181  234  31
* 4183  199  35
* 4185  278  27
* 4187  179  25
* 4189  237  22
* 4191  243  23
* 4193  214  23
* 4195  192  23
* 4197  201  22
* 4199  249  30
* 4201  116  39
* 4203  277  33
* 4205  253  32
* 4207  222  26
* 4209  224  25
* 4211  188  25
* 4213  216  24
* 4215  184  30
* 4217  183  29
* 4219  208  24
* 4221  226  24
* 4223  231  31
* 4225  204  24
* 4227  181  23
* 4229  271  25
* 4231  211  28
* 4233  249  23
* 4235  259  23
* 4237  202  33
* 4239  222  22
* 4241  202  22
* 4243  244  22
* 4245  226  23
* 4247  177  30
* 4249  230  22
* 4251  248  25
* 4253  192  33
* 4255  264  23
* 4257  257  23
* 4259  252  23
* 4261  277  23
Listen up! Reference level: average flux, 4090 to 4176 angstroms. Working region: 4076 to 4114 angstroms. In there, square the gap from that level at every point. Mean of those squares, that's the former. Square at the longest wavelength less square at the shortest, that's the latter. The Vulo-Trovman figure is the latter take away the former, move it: -865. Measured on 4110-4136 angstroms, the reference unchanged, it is -3175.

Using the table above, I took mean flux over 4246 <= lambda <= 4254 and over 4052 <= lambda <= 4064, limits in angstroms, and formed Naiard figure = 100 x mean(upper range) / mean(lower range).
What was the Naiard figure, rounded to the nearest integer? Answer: 98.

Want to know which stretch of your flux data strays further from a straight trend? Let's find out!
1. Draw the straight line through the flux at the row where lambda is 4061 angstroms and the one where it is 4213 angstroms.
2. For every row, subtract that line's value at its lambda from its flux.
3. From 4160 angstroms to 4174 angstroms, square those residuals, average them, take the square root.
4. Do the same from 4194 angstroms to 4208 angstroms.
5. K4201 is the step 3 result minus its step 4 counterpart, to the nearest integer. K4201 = -34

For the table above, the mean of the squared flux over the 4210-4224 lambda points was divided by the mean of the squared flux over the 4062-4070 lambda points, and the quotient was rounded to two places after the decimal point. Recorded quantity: 0.91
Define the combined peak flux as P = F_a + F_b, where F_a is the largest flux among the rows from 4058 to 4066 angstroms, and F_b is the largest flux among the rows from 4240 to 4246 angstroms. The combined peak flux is 476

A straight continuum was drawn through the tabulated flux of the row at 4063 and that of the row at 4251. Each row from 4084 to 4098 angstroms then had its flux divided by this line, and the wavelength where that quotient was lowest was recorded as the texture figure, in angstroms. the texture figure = 4097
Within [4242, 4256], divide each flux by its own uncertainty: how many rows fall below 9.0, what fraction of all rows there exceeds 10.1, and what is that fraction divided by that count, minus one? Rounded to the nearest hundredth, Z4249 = -0.79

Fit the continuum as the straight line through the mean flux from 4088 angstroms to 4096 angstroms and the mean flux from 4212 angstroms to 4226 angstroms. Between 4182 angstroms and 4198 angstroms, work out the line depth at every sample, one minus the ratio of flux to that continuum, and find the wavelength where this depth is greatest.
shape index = 4187 angstroms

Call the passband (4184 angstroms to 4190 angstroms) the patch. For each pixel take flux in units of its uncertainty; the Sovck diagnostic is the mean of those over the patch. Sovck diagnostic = 9.4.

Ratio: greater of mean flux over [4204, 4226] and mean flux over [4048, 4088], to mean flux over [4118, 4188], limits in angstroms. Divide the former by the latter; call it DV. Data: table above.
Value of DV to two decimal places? 0.99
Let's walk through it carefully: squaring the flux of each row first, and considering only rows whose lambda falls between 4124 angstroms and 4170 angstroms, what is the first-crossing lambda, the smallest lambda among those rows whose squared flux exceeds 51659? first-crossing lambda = 4127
